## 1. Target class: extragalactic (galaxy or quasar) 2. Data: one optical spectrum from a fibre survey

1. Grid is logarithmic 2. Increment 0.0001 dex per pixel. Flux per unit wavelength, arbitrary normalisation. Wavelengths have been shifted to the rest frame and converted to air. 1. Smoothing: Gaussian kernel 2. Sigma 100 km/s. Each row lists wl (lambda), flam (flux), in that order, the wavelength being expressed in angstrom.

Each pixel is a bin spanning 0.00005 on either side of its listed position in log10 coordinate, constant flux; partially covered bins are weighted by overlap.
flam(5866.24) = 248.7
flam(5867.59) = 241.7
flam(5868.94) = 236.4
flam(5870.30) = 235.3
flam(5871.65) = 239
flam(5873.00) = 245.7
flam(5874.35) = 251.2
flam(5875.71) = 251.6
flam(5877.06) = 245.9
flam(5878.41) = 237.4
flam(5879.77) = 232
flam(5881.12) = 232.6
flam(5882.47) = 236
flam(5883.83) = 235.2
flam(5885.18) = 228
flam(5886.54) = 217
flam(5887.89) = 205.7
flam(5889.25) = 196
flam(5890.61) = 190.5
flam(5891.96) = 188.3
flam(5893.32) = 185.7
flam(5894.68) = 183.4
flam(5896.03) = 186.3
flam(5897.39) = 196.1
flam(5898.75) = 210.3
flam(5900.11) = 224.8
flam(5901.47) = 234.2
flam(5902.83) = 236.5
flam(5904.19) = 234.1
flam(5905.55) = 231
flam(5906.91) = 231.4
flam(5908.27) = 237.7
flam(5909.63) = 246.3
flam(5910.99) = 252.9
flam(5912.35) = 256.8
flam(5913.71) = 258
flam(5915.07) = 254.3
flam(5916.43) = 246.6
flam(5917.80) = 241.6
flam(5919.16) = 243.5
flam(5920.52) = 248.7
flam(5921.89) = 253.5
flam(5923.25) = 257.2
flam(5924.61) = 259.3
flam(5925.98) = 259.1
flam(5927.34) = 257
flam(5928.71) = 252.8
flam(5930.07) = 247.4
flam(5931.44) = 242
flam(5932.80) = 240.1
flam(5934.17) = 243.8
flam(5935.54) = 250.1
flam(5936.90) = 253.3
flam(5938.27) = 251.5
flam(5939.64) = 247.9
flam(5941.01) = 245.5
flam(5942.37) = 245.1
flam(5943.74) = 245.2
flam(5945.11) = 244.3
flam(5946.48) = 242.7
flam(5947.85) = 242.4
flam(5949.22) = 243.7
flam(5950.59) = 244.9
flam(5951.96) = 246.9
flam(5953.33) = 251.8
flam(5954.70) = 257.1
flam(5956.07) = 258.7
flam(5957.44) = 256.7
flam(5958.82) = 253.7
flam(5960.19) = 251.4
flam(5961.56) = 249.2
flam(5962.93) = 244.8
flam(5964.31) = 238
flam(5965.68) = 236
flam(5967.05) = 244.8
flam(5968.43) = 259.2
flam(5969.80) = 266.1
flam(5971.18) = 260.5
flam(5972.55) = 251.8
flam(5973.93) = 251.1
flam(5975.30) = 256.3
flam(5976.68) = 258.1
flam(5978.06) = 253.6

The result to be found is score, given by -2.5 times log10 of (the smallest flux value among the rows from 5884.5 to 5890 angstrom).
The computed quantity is -5.73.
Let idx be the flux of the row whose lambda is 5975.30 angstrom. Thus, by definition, 256.3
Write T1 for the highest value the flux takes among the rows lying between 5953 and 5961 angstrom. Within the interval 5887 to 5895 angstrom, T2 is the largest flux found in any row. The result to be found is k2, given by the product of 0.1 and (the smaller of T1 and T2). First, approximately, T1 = 258.7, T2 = 205.7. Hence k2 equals 20.6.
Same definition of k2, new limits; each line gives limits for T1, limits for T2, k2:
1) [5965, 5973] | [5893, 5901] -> 22.5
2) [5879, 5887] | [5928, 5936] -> 23.6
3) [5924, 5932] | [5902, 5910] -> 24.6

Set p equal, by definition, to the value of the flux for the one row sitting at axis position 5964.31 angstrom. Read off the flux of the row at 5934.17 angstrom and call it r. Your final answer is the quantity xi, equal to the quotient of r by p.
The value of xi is 1.02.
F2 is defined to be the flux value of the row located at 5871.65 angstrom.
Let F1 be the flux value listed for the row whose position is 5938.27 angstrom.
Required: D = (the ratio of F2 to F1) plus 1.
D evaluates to 1.95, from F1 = 251.5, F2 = 239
